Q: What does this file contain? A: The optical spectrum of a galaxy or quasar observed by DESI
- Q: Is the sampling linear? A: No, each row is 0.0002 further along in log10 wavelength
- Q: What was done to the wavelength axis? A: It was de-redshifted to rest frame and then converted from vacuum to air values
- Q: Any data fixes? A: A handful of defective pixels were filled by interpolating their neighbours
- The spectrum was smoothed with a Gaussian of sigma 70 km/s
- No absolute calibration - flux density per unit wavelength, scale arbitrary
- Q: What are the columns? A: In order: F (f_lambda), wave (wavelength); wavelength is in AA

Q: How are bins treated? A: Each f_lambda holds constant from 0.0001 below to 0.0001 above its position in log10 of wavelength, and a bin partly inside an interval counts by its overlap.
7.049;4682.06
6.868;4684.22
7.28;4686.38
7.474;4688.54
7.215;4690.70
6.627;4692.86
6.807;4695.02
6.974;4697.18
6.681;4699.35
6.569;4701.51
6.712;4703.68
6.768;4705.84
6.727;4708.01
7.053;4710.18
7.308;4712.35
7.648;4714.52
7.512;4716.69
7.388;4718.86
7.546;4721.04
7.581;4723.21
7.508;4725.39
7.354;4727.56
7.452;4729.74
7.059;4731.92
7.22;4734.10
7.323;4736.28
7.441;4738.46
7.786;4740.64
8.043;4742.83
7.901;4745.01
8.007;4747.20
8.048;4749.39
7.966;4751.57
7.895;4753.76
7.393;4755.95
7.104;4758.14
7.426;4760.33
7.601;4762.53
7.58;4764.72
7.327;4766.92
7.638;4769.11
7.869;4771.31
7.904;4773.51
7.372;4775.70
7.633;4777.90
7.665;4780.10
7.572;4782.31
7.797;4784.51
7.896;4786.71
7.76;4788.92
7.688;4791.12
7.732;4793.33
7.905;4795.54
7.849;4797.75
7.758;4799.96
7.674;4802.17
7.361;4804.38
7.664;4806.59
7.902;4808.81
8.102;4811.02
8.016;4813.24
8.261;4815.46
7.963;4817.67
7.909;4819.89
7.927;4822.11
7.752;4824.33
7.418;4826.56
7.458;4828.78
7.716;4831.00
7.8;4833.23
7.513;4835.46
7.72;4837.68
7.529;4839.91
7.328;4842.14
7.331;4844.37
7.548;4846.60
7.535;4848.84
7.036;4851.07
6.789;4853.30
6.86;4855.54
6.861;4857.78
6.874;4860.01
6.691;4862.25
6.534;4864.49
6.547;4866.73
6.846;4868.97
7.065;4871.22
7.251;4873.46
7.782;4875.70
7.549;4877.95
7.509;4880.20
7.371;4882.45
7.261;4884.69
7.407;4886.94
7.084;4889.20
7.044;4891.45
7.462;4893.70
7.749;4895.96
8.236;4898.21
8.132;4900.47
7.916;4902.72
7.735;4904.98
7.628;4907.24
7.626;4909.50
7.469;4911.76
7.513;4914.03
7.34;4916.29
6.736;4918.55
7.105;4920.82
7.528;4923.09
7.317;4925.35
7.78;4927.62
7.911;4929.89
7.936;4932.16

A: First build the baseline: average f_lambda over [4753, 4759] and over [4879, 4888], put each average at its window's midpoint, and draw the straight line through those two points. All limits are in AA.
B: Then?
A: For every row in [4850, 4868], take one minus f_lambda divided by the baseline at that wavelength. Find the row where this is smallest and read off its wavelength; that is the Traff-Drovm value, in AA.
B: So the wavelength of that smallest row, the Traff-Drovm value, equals 4851.07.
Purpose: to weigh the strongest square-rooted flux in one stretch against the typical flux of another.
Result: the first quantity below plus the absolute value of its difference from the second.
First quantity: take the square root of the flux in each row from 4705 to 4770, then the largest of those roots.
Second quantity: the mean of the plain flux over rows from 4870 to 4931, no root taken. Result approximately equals 7.50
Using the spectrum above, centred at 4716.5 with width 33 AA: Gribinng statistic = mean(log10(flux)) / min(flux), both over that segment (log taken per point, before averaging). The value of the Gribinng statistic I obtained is 0.131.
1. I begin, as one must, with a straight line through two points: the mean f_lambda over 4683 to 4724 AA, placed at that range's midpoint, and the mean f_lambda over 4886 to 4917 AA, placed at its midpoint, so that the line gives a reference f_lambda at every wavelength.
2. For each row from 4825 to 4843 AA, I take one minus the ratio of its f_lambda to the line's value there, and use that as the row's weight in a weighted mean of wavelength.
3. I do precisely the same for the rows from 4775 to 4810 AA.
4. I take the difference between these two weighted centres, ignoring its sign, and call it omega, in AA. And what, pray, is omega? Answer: 40.7 AA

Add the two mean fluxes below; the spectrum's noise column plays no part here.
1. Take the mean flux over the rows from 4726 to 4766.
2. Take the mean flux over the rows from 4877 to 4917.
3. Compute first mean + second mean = 15.1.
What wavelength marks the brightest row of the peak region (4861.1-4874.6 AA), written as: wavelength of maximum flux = 4873.46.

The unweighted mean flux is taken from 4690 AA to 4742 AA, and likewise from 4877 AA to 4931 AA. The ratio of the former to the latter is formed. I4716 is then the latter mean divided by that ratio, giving 7.9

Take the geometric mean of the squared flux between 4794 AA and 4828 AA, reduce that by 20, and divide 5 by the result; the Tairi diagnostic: 0.121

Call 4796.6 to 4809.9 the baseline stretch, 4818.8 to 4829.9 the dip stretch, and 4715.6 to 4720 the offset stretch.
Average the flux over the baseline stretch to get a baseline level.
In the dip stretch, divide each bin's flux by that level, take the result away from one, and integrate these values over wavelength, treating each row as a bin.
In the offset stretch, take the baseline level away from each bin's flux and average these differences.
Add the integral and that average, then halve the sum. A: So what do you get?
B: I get -0.12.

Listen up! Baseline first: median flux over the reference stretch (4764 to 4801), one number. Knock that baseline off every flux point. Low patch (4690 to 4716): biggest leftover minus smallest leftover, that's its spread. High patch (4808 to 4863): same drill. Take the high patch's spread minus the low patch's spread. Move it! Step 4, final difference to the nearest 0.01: 0.49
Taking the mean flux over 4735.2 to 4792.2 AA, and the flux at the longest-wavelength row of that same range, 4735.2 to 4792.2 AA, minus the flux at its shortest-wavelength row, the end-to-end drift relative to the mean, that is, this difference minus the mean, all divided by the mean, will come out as -0.95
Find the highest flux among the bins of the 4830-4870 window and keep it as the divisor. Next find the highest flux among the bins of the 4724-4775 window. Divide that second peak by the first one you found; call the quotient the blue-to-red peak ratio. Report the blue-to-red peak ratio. 1.03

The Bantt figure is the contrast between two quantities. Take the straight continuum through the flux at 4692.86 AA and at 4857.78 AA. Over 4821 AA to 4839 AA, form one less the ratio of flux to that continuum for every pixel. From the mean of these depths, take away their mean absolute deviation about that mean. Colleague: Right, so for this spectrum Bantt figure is -0.145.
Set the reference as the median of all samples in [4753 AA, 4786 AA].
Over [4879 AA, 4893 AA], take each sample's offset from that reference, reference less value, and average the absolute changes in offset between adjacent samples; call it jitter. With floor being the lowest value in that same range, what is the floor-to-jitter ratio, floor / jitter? 47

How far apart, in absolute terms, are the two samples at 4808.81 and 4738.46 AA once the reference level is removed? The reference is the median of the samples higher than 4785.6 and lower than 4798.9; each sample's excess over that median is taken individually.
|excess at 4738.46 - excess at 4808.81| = 0.46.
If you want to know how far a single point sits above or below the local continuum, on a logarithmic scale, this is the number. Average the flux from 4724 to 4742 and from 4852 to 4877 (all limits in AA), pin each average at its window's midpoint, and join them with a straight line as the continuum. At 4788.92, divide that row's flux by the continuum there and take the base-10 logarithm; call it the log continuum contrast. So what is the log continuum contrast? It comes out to 0.033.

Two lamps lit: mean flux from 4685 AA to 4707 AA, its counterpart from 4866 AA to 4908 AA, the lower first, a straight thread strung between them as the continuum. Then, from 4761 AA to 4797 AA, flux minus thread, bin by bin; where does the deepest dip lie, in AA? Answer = 4766.92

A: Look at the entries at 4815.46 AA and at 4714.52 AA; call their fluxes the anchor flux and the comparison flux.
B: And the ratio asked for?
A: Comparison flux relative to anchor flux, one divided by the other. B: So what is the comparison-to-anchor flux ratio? 0.93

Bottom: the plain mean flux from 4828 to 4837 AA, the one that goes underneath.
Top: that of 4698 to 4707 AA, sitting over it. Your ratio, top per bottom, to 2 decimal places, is 0.88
